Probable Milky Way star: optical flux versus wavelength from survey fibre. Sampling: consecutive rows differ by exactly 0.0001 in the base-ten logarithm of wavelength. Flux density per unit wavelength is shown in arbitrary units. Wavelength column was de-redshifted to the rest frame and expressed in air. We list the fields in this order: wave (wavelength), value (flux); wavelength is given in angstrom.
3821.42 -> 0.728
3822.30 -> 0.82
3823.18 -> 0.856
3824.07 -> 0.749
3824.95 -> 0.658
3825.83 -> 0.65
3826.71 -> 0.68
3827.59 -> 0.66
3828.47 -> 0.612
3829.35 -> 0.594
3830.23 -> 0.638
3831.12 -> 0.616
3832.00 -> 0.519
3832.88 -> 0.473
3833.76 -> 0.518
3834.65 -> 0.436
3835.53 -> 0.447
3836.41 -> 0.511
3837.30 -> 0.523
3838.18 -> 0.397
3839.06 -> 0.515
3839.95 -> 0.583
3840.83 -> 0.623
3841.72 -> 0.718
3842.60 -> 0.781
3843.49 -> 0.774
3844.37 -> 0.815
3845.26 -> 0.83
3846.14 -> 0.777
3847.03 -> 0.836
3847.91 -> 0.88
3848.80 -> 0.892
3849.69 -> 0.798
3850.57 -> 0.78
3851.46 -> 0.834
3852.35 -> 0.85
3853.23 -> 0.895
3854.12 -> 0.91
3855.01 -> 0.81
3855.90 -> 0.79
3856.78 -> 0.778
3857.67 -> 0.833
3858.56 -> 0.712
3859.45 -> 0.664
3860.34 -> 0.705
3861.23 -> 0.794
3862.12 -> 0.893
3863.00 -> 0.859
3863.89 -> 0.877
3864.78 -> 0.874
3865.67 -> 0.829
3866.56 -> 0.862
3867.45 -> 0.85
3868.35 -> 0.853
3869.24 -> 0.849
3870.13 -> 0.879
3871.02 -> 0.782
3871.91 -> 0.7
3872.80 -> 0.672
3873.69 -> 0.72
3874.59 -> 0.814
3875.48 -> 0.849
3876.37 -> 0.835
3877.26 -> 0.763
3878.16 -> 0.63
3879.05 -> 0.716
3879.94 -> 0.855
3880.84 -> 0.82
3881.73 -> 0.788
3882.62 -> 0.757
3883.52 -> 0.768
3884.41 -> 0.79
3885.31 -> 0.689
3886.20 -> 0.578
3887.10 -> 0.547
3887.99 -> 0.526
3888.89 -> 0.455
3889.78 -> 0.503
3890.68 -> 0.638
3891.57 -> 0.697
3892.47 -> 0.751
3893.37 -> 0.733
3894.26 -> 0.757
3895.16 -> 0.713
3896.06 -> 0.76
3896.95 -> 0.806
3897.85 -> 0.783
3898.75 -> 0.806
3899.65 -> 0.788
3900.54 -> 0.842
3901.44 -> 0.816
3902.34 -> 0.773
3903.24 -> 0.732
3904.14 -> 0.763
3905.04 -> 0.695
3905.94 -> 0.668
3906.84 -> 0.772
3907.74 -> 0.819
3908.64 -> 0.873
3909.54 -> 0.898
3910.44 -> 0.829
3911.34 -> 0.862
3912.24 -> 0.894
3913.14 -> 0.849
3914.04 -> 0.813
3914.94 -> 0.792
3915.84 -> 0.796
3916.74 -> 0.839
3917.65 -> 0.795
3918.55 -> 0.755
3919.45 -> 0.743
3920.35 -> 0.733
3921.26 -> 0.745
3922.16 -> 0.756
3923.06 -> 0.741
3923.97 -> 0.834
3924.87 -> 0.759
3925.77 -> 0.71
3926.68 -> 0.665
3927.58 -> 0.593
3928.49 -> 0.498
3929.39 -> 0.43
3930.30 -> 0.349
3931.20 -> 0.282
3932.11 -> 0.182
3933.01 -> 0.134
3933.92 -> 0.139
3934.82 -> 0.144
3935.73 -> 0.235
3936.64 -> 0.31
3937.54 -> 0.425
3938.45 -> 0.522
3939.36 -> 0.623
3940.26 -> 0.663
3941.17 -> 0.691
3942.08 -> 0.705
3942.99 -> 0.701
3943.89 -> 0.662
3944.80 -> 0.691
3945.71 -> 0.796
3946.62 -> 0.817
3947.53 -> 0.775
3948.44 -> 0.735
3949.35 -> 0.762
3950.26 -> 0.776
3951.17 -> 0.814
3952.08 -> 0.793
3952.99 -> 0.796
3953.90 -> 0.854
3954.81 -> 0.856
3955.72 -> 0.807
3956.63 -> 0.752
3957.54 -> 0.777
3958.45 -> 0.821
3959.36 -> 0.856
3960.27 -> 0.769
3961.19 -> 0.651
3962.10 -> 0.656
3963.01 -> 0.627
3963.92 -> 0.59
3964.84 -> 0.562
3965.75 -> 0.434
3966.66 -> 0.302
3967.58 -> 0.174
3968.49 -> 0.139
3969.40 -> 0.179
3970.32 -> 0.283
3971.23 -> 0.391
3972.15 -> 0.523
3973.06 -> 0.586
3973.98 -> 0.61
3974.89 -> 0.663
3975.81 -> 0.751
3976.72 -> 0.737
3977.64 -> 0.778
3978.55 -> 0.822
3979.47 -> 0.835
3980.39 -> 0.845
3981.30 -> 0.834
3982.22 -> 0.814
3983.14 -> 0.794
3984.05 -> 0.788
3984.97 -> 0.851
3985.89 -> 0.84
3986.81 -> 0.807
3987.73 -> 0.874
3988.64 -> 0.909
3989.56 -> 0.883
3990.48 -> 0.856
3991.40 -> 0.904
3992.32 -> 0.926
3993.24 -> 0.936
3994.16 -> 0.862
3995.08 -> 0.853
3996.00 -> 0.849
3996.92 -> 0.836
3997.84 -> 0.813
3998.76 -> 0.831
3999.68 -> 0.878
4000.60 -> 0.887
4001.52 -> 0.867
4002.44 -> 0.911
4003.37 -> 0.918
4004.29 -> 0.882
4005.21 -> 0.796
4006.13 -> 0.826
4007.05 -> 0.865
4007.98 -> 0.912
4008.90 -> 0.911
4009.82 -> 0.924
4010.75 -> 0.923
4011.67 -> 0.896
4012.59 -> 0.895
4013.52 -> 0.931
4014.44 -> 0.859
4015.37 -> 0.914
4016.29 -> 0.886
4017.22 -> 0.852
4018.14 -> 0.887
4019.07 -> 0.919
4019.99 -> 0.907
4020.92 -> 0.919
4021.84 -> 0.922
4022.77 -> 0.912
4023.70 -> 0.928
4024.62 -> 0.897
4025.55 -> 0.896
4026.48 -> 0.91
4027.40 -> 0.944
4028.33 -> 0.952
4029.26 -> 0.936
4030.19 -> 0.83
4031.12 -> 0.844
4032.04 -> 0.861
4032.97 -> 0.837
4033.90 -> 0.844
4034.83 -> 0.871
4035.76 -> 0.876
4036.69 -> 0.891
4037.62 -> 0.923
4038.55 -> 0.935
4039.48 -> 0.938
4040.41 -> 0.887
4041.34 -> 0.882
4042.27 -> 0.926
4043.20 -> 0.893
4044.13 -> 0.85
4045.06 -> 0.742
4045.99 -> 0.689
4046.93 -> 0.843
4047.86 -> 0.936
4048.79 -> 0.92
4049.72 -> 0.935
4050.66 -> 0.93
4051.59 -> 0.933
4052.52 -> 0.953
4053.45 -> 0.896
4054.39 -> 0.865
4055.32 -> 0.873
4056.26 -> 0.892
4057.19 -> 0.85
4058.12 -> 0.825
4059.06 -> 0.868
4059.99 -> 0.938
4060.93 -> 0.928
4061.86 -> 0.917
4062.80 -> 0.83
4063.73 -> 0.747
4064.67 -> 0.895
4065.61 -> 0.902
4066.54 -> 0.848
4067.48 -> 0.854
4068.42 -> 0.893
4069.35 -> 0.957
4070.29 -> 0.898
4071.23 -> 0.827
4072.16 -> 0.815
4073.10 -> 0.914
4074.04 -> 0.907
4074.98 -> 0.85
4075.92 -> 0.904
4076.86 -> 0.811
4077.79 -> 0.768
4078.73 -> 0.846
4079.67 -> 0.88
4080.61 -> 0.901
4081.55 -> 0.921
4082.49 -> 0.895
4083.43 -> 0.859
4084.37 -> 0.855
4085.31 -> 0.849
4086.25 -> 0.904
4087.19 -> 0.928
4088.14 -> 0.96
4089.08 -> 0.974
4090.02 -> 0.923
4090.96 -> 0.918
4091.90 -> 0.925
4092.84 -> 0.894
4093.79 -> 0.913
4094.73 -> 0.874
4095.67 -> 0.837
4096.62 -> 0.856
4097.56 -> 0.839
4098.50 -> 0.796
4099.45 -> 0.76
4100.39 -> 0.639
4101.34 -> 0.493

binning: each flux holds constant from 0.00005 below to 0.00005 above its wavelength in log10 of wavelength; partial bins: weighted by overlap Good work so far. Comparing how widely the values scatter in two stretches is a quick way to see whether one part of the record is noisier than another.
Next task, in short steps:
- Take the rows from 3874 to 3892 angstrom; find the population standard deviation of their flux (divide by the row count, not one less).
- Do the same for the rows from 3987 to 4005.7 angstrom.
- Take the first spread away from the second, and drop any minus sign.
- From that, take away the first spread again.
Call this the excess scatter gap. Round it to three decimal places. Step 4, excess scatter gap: -0.037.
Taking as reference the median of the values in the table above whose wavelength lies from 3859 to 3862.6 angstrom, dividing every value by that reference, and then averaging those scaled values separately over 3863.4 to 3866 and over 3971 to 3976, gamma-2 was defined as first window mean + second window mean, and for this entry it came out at 1.93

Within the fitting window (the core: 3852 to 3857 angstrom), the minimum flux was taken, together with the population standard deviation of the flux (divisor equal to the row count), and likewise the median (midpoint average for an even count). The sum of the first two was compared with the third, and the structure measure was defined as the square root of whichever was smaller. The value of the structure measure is 0.91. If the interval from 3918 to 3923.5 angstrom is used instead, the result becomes 0.86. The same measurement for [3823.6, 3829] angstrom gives 0.81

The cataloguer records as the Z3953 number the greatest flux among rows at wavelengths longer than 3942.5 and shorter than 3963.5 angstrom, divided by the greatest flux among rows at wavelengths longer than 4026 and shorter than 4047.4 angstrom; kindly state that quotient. 0.90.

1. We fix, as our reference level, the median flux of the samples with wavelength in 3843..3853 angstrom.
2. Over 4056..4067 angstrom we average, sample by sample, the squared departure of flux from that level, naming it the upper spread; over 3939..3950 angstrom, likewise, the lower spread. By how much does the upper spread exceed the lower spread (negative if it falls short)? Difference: -0.011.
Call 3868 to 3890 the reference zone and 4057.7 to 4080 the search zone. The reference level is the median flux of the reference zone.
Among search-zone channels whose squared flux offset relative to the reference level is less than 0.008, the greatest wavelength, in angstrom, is 4078.73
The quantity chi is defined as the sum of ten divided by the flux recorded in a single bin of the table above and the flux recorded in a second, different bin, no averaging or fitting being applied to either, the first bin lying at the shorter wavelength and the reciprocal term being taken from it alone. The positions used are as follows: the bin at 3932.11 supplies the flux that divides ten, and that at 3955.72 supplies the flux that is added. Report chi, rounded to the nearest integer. 56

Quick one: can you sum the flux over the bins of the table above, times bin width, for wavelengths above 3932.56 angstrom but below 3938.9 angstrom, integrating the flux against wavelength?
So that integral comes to 1.7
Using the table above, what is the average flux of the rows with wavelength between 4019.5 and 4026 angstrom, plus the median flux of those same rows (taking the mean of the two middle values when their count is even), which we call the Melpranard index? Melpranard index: 1.82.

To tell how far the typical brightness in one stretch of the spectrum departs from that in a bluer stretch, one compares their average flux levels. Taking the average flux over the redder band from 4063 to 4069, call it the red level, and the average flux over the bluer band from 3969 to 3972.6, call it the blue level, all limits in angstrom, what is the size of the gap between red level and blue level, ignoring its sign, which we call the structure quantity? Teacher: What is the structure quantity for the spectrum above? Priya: 0.51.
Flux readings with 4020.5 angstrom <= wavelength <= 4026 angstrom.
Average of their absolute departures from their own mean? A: 0.011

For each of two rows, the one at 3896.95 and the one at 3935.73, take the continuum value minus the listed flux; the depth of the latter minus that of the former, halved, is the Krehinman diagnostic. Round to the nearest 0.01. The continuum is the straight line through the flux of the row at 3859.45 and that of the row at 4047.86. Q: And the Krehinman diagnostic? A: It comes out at 0.31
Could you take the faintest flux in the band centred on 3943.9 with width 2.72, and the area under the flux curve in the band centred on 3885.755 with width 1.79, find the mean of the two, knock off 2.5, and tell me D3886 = -1.60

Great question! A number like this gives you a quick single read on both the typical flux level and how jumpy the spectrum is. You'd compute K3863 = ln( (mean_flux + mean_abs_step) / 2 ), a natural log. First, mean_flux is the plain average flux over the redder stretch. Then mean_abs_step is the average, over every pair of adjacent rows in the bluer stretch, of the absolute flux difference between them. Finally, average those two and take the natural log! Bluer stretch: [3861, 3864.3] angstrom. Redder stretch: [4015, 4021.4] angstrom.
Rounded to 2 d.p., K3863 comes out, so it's -0.75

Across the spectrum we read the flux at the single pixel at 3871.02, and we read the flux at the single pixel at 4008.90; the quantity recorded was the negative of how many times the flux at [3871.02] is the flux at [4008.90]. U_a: -0.86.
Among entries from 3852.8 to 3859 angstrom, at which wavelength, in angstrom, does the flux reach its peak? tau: 3854.12 angstrom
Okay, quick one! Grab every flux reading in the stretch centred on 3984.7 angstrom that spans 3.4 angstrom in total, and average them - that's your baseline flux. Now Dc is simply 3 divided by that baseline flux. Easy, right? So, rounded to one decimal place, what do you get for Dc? 3.7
